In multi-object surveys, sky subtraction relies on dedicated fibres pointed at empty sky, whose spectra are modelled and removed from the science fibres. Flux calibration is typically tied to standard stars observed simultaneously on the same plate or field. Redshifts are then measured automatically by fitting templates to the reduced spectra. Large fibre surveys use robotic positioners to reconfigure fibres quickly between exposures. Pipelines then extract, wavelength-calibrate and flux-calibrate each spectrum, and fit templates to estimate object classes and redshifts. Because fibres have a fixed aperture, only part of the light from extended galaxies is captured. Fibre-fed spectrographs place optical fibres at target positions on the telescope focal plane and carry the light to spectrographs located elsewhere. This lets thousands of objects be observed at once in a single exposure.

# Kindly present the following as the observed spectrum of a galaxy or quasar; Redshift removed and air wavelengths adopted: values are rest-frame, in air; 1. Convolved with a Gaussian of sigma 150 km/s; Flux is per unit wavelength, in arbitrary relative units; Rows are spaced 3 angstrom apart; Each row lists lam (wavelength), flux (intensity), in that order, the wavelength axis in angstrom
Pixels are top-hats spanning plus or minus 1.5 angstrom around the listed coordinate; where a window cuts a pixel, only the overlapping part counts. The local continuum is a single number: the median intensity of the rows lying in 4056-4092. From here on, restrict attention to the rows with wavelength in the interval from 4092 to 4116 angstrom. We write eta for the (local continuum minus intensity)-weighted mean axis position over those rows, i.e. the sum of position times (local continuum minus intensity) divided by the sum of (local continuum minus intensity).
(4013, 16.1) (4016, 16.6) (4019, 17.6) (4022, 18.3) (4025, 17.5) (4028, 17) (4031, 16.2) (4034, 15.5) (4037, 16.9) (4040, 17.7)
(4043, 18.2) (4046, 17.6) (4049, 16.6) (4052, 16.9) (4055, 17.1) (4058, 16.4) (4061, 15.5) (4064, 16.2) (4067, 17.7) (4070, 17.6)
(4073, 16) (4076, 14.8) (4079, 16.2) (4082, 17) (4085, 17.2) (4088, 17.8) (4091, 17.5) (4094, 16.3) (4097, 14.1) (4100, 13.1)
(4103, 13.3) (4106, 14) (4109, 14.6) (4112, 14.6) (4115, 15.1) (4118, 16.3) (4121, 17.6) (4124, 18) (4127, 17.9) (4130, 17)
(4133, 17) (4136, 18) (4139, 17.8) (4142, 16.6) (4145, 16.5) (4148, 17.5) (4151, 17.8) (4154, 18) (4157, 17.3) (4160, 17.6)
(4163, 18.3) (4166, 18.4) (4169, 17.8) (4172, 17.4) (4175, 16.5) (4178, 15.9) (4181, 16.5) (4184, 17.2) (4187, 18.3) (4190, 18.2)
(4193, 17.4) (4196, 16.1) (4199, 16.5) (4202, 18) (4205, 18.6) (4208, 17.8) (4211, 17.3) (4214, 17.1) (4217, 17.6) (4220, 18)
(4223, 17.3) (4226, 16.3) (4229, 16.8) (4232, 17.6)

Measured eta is 4104.6 angstrom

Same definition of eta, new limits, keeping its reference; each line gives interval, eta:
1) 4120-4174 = 4148.4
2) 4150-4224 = 4185.7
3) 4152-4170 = 4162.1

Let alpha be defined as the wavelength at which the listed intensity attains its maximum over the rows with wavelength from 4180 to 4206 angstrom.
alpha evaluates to 4205 angstrom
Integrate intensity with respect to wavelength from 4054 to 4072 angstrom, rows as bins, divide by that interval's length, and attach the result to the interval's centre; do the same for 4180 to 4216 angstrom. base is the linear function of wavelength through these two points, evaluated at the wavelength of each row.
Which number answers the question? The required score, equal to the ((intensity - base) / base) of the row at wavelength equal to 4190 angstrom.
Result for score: 0.05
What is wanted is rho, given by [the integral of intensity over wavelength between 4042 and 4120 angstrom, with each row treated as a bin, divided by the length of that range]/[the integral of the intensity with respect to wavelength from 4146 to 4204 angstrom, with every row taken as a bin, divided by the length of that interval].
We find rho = 0.92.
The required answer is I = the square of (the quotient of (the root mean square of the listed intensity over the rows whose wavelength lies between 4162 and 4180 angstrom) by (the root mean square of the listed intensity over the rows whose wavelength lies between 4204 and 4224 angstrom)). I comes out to 0.97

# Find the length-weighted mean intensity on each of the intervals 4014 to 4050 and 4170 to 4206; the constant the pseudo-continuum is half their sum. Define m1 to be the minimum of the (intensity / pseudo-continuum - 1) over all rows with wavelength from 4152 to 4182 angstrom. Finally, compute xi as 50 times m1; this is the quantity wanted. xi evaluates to -3.7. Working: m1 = -0.074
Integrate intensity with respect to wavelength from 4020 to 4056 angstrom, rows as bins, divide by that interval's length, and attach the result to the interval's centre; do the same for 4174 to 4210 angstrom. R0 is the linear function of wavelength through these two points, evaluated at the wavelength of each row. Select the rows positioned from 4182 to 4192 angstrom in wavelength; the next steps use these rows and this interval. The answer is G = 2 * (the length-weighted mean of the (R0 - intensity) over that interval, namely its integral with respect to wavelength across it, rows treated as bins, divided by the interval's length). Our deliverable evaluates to -1.1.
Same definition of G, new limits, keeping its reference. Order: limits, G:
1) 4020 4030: -0.8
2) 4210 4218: -0.1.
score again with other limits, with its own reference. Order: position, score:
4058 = -0.02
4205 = 0.06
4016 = 0.01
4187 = 0.05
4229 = -0.05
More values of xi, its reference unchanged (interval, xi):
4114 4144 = -6.0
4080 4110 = -11.9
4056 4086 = -6.9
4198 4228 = -2.5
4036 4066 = -4.9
